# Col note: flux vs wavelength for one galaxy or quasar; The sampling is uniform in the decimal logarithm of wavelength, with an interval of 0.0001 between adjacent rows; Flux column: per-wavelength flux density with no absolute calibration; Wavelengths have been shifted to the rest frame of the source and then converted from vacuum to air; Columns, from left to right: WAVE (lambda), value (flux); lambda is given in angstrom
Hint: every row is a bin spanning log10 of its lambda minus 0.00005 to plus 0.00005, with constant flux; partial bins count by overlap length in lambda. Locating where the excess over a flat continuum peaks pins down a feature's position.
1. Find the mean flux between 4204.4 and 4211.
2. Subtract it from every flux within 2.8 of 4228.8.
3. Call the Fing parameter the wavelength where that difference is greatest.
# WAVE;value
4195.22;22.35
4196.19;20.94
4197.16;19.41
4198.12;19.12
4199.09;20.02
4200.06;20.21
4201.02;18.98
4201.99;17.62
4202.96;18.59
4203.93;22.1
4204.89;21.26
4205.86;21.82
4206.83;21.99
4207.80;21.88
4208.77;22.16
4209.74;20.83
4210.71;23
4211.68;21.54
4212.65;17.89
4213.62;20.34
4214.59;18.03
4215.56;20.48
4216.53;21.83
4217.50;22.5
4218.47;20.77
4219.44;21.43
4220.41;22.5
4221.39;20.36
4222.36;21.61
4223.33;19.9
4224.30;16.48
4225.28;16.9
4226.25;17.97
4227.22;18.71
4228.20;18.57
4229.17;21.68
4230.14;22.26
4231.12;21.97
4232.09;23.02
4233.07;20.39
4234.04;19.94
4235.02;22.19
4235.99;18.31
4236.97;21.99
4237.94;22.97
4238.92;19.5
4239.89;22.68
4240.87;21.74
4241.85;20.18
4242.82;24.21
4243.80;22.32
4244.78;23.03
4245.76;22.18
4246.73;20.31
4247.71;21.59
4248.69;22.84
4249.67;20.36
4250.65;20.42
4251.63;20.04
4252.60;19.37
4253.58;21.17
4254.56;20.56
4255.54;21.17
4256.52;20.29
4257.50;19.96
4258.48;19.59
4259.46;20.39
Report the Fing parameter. 4230.14 angstrom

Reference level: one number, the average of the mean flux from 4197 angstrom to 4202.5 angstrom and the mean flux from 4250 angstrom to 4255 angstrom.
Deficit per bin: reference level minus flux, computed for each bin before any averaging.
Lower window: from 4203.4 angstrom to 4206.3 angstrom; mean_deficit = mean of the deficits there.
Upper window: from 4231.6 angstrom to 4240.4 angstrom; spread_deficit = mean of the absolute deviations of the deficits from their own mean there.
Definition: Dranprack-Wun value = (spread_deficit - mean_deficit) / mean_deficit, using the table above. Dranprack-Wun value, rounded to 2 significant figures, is -1.8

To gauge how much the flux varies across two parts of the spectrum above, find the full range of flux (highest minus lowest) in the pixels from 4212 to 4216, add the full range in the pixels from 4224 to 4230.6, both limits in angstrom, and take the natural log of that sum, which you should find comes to 2.12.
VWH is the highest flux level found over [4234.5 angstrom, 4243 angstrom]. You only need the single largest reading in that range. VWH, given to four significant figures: 24.21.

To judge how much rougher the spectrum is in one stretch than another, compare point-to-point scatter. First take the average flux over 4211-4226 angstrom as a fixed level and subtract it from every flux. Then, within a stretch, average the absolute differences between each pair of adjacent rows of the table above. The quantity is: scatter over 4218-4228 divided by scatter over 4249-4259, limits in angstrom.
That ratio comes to 2.19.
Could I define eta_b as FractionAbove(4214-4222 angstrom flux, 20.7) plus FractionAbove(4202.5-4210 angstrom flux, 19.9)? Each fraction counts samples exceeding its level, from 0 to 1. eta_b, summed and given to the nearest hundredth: 1.50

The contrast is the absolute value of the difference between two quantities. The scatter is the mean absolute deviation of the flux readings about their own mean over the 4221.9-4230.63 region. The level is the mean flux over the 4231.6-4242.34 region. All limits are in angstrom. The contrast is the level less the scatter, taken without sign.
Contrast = 19.4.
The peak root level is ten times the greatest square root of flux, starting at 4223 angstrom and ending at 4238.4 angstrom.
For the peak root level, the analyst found 48.0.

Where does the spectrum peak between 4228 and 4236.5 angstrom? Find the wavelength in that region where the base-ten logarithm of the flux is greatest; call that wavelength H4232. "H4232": 4232.09 angstrom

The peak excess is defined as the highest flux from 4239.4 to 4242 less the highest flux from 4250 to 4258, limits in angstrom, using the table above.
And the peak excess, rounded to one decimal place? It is 1.5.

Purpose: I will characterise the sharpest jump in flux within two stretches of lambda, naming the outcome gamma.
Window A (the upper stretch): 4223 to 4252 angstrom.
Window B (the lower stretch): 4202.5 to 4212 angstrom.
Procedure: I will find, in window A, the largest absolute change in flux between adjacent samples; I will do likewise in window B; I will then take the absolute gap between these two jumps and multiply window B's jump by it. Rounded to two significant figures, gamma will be 1.8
